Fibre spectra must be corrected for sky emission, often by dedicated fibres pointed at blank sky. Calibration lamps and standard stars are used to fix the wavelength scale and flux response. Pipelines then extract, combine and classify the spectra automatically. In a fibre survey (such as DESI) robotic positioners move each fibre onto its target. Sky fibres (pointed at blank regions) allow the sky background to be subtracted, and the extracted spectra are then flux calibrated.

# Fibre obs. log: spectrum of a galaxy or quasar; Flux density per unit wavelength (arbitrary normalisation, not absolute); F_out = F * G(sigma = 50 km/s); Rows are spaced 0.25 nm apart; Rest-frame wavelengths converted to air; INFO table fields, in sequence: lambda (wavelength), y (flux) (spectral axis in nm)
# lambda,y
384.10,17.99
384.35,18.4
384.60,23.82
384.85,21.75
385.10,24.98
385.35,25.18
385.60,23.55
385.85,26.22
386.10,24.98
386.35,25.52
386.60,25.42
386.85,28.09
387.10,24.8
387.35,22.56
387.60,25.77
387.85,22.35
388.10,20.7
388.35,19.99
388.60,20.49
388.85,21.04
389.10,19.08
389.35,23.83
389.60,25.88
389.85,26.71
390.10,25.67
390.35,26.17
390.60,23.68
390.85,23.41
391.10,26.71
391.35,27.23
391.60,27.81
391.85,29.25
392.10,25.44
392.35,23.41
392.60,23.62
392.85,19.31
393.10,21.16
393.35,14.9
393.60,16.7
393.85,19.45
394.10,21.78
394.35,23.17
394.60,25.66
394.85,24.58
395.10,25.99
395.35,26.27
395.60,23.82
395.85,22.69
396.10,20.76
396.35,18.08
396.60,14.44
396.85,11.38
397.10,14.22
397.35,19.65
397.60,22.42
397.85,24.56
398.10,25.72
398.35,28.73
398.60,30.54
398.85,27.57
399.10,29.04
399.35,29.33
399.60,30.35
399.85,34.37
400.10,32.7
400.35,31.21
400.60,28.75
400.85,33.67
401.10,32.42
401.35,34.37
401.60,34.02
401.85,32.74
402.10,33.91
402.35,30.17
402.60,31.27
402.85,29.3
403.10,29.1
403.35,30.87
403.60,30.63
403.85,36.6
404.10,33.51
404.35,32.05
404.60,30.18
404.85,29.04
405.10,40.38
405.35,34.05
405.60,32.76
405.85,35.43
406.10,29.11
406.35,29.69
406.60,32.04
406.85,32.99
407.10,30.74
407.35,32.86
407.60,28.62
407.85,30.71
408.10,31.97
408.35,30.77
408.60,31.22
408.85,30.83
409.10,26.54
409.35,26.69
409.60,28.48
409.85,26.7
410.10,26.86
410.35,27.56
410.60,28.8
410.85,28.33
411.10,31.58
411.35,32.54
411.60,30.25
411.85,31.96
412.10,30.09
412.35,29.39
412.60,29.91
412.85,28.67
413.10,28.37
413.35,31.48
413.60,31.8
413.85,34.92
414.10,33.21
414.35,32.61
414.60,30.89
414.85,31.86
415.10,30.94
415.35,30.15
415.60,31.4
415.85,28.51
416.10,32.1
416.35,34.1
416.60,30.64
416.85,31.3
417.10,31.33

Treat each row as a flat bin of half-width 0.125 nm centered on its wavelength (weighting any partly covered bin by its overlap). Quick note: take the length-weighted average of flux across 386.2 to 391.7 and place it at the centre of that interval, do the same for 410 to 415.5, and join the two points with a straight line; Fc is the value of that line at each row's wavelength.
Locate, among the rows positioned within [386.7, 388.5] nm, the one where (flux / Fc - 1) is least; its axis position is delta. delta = 388.35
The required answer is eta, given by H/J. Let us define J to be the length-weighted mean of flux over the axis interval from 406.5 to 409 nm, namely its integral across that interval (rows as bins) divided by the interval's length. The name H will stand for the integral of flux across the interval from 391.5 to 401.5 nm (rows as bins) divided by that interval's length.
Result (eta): 0.79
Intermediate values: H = 25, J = 31.2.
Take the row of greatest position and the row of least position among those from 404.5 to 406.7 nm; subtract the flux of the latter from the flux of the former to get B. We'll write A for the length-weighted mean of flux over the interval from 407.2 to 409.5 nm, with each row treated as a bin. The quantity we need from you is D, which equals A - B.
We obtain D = 28.2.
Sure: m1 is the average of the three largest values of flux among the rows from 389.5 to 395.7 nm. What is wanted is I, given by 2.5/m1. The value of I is 0.089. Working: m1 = 28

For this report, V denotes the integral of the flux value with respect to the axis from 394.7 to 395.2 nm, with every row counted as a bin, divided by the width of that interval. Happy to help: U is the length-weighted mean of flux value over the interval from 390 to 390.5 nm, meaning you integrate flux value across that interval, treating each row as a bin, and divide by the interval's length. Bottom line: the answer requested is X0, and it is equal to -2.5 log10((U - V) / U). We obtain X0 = 4.2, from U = 25.8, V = 25.3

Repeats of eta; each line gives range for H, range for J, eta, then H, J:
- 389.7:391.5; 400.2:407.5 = 0.80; 26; 32.2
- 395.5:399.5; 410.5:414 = 0.74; 23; 30.6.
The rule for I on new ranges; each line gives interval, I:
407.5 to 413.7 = 0.078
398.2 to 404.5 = 0.071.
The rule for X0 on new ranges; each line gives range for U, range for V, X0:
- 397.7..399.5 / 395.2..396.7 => 1.6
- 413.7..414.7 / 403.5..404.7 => 5.3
